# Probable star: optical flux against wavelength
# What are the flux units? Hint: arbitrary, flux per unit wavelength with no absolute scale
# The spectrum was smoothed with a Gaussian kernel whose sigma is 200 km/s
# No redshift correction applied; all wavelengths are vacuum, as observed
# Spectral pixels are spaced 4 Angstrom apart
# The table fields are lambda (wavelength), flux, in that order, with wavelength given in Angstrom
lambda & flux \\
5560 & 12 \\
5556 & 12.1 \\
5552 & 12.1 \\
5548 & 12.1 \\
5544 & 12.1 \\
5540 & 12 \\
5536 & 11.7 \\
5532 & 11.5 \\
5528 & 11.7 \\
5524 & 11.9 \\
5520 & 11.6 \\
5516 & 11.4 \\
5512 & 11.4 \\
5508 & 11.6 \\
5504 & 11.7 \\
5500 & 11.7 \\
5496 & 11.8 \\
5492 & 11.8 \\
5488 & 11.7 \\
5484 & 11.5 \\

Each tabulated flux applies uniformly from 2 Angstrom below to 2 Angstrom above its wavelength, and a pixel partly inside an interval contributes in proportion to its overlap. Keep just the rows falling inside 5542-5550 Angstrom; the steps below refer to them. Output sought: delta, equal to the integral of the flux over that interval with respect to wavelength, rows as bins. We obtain 96.8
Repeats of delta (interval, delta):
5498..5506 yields 93.6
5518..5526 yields 94.0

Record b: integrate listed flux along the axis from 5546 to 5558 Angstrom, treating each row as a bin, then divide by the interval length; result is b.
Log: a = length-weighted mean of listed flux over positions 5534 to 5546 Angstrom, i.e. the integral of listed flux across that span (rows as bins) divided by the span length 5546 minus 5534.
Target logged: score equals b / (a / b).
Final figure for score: 12.3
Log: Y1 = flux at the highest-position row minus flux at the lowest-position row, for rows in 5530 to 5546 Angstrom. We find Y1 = 0.6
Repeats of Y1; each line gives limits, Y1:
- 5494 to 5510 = -0.2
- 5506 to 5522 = 0.0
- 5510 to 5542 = 0.6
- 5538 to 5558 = 0.1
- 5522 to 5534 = -0.4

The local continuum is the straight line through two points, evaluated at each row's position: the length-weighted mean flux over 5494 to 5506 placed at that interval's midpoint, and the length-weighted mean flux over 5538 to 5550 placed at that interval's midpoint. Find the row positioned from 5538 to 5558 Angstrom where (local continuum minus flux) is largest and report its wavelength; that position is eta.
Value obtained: 5556 Angstrom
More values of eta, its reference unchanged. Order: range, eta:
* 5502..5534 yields 5532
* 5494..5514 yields 5512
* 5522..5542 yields 5532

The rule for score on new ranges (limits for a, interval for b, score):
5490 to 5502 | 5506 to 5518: 11.2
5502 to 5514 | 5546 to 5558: 12.7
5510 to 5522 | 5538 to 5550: 12.7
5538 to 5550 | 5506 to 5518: 10.9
